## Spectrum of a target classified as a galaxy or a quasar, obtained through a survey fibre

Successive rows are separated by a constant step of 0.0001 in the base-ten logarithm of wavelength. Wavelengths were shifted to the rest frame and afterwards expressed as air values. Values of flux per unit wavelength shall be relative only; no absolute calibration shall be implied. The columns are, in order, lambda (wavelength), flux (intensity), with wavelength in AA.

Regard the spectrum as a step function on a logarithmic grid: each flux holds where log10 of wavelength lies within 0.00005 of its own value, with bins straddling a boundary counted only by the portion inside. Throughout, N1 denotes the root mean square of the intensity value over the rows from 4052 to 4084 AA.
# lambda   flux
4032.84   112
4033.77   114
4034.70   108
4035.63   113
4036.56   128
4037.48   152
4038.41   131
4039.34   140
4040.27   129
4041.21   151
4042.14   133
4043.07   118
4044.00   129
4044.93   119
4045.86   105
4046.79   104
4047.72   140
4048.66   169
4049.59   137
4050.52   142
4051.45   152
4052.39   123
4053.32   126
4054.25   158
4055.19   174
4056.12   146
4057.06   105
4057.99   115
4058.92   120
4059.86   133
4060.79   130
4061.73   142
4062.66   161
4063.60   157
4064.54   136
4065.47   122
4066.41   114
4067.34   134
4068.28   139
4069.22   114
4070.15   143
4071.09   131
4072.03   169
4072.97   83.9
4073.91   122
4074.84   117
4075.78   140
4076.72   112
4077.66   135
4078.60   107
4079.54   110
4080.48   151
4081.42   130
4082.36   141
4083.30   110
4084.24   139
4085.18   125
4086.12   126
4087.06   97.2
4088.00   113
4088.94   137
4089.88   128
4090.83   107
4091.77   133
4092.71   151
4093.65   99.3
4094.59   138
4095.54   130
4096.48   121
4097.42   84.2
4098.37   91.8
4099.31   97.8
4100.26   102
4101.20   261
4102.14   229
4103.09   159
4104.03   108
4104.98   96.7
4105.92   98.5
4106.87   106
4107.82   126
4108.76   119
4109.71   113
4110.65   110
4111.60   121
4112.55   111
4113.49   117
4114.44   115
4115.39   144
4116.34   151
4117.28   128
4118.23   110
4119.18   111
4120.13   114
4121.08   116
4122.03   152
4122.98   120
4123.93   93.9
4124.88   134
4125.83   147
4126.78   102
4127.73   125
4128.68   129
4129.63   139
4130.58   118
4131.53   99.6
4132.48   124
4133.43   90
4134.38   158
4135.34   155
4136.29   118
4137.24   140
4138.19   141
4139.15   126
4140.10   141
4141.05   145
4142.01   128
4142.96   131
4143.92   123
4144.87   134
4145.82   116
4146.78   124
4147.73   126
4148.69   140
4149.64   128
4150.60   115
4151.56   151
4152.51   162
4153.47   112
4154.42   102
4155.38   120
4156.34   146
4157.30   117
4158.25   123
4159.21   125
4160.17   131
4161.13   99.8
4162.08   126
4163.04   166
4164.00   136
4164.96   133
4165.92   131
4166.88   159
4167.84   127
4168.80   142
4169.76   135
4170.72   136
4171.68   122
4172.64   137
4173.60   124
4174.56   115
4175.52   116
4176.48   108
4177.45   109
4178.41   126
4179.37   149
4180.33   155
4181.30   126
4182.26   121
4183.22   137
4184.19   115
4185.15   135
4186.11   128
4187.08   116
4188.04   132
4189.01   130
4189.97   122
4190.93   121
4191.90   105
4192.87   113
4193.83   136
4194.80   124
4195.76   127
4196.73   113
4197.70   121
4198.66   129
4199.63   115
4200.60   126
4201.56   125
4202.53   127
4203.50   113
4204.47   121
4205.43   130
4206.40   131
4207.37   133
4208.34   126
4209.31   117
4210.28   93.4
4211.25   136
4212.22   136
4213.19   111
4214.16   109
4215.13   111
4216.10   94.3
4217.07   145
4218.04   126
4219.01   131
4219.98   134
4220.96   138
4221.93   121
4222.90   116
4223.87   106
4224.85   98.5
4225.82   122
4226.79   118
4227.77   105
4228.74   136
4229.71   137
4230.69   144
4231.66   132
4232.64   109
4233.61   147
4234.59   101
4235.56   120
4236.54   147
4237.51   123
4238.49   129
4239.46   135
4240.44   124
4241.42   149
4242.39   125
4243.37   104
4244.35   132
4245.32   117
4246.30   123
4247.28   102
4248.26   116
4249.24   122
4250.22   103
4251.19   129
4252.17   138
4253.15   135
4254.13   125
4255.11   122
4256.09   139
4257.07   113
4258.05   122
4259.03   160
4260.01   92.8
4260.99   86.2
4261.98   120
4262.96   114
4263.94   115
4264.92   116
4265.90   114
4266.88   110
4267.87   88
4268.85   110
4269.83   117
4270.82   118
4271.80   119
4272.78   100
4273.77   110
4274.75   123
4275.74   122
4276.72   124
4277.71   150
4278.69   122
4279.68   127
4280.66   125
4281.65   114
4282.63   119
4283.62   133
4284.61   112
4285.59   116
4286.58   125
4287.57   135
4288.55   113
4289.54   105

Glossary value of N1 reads 132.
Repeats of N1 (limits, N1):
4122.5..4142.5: 129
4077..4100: 122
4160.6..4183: 131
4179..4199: 127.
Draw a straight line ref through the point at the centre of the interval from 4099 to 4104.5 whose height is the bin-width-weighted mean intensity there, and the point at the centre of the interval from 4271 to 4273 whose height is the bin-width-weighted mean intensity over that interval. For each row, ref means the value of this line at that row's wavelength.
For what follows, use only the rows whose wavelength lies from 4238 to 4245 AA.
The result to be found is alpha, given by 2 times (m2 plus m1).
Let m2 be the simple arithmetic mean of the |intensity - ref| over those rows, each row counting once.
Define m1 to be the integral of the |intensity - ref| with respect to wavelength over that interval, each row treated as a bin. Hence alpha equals 186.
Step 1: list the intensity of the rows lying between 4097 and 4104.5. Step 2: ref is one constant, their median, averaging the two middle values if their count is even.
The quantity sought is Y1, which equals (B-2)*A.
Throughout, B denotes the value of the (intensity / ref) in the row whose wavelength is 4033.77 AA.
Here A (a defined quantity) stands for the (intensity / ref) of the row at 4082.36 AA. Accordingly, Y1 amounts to -1.23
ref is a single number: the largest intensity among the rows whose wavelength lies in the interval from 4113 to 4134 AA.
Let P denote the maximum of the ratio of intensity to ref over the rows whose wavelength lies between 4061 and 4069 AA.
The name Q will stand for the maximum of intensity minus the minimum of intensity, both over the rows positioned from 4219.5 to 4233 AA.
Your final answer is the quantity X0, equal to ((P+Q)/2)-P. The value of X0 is 22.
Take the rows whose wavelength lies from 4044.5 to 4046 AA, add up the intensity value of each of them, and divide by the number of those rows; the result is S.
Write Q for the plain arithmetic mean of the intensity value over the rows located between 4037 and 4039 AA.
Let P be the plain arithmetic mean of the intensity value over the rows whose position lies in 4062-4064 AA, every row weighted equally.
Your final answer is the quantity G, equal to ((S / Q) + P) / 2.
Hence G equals 80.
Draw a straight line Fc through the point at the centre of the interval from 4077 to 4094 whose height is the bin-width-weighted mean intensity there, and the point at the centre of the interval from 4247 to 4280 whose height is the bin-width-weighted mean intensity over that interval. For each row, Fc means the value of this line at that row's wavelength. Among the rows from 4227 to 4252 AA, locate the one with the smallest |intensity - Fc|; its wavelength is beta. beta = 4235.56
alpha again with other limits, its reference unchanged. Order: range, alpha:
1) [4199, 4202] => 87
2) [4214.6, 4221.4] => 205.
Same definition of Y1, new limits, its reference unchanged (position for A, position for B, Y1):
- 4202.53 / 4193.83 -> -0.85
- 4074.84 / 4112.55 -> -1.05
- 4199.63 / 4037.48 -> -0.60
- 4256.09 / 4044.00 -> -1.02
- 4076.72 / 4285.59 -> -0.95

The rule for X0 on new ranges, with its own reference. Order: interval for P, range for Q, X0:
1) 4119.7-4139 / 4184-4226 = 25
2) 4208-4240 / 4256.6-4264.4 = 36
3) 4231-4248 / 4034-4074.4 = 45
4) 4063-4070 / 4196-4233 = 25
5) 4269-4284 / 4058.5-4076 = 42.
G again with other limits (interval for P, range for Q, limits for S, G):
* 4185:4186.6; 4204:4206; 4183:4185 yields 66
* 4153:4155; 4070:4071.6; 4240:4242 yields 54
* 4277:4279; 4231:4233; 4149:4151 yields 69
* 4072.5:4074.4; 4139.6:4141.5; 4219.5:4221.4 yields 52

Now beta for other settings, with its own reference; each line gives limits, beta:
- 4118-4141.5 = 4132.48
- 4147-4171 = 4158.25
